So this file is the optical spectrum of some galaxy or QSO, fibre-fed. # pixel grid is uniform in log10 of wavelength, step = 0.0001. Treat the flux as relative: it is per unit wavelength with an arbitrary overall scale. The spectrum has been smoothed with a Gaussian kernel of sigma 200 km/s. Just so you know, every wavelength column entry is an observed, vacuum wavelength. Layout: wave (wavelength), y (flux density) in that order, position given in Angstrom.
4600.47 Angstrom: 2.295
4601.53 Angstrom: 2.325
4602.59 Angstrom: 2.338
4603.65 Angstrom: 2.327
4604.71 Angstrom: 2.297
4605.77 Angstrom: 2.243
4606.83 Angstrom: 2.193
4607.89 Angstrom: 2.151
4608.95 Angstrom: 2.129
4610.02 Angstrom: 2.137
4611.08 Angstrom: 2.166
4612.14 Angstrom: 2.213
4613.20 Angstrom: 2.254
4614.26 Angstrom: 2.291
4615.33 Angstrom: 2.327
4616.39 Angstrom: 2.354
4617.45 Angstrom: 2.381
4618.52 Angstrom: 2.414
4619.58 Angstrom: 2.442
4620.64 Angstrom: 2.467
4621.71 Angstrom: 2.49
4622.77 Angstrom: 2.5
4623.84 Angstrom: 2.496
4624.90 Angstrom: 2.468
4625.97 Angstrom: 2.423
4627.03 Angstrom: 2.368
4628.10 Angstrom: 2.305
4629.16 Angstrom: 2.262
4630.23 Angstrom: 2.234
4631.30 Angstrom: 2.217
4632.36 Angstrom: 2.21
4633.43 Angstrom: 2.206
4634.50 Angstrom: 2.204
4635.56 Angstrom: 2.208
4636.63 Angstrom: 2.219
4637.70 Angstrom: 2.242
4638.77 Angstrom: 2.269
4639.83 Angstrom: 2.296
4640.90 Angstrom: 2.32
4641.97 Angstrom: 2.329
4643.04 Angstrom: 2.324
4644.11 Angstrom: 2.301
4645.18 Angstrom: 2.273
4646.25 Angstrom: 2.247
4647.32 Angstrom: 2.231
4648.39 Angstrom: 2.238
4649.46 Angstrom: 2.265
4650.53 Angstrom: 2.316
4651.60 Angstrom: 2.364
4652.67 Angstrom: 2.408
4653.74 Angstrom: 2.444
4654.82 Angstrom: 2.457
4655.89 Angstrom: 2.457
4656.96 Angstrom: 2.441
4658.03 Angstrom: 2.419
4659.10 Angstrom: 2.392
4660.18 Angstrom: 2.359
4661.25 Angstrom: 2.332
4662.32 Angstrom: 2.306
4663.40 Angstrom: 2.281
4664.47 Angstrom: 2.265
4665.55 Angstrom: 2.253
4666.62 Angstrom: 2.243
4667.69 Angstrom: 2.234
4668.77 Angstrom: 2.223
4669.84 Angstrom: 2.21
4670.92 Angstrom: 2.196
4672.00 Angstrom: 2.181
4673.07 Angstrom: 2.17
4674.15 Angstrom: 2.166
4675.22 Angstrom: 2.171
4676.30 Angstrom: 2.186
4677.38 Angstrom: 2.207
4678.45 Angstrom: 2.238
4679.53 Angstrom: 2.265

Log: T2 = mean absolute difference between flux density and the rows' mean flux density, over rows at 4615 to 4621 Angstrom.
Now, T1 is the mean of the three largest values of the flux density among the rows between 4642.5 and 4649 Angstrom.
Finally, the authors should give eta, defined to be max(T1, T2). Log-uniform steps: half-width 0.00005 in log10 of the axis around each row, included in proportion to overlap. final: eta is 2.30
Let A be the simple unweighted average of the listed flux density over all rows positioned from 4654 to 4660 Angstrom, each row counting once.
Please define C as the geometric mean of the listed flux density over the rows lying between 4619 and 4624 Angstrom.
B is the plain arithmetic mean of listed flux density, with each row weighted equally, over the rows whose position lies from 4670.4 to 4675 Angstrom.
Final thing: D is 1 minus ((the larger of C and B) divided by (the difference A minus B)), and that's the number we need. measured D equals -9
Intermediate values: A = 2.43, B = 2.18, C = 2.48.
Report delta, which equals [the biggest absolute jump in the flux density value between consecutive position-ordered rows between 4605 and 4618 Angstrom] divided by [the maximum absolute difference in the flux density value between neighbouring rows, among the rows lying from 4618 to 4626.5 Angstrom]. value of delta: 1.1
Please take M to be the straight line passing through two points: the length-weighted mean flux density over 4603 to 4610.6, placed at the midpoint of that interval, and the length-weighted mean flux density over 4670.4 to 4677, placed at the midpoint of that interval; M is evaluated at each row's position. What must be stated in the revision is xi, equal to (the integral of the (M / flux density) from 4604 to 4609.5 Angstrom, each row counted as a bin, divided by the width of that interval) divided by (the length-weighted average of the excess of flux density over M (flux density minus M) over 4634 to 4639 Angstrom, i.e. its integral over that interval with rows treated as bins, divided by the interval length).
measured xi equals 34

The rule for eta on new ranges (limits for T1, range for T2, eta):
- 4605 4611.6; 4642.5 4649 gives 2.20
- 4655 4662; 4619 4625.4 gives 2.44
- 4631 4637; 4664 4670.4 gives 2.22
